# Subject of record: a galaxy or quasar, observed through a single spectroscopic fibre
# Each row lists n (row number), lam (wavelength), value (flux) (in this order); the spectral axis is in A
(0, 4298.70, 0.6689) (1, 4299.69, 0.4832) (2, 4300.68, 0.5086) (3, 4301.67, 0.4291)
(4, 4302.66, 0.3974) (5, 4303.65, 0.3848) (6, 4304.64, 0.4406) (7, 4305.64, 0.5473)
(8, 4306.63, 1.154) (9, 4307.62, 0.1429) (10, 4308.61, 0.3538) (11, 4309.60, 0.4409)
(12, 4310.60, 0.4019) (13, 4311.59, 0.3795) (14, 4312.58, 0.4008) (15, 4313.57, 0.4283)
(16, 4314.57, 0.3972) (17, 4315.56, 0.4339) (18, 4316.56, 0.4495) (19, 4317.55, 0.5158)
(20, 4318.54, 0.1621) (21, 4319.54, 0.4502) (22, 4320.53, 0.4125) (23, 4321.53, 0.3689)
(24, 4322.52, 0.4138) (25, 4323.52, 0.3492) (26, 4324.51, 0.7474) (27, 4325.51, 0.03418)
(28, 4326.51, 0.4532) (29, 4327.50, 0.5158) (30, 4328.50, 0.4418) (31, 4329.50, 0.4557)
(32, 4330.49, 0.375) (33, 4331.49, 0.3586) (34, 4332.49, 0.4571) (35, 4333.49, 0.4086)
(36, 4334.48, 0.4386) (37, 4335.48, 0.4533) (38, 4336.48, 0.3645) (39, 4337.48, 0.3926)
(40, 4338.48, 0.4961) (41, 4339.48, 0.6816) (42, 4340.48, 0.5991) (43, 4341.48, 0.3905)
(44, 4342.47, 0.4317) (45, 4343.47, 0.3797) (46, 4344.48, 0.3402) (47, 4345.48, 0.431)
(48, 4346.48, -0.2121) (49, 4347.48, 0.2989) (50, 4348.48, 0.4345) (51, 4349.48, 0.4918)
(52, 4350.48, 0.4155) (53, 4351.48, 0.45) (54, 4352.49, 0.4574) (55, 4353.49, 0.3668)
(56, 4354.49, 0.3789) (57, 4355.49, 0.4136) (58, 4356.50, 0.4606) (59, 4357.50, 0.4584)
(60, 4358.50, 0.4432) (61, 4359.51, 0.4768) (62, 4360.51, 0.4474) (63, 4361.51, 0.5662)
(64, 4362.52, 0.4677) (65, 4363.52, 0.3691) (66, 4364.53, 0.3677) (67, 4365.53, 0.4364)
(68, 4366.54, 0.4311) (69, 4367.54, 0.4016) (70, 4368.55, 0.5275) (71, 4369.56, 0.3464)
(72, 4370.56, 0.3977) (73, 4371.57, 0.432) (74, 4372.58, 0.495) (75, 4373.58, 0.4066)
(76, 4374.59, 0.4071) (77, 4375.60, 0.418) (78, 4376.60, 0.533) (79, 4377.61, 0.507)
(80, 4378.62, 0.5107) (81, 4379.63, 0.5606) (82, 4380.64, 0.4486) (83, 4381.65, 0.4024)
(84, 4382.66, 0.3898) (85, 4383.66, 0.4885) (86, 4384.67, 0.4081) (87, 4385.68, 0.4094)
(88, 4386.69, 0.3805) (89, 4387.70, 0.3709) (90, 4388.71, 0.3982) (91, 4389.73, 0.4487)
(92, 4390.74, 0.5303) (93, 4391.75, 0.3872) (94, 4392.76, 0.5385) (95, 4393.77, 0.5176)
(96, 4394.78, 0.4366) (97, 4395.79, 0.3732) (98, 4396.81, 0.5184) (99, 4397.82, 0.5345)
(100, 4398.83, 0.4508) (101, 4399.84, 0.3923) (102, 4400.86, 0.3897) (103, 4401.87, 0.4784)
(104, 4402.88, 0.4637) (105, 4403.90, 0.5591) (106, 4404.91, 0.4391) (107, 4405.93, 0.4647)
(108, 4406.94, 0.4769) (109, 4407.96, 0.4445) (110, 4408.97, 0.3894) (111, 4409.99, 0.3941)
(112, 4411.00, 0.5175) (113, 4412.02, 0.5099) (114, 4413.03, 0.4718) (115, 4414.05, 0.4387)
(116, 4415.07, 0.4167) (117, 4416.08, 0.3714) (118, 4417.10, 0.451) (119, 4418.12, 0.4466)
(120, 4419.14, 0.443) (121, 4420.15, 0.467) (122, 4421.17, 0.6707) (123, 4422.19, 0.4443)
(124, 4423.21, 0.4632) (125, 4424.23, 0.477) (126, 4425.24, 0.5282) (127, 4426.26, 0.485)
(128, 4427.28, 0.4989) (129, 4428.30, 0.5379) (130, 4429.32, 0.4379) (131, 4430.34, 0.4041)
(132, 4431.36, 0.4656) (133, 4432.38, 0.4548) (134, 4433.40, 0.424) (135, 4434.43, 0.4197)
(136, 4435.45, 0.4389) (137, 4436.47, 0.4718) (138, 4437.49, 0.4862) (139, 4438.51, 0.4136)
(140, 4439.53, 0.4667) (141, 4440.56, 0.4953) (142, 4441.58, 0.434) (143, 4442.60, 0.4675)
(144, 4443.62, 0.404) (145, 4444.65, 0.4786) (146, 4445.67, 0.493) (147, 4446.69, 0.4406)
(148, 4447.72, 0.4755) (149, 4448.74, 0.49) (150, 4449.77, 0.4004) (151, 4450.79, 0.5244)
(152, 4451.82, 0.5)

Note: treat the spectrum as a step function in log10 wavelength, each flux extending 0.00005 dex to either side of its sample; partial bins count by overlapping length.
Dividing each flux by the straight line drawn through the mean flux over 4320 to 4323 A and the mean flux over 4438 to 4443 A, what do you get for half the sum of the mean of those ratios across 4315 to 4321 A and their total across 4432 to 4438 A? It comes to 3.49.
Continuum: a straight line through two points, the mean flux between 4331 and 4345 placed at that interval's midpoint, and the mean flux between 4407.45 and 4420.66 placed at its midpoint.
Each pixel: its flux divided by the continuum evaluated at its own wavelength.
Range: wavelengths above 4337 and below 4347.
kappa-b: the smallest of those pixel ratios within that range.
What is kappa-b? -0.5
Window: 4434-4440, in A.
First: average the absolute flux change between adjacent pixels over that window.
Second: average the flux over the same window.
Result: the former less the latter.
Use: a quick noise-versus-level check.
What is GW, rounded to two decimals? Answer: -0.41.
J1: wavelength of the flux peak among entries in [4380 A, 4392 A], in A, 4390.74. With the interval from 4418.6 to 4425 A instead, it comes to 4421.17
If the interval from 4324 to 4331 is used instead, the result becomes 4324.51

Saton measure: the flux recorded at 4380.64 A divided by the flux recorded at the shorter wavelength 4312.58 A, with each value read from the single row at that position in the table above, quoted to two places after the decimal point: 1.12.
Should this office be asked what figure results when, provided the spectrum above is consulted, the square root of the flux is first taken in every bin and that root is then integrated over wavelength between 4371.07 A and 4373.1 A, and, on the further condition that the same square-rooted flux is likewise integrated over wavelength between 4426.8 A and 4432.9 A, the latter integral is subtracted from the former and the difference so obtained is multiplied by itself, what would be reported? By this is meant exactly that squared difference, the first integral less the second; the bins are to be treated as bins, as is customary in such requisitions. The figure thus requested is 8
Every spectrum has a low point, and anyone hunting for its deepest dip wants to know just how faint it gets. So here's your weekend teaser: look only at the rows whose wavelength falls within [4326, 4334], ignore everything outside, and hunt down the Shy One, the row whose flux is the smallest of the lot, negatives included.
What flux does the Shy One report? 0.3586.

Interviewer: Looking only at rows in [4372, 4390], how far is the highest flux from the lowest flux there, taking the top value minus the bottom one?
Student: 0.19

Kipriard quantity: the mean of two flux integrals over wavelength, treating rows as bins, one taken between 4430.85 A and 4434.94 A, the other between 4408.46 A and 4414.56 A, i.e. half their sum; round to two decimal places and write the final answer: 2.28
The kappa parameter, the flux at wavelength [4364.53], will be 0.3677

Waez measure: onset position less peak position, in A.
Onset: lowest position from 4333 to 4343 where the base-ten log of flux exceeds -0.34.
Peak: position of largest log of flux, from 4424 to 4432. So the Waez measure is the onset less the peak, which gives -89.8 A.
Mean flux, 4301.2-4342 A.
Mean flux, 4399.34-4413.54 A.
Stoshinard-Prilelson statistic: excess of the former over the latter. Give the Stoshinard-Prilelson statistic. -0.02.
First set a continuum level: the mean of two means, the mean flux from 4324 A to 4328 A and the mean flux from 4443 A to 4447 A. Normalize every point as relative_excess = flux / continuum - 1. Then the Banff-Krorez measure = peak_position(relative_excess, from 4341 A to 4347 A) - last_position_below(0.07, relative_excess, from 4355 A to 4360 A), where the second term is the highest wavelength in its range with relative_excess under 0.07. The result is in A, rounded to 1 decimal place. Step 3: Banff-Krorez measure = -17.0 A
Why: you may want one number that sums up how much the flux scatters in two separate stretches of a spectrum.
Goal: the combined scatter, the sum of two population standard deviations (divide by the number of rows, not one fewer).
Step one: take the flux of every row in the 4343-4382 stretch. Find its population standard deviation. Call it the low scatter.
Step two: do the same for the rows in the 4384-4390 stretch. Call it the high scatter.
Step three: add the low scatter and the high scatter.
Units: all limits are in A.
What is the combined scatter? 0.14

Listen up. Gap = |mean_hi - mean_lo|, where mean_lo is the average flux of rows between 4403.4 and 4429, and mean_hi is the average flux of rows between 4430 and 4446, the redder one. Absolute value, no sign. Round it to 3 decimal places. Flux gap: 0.021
